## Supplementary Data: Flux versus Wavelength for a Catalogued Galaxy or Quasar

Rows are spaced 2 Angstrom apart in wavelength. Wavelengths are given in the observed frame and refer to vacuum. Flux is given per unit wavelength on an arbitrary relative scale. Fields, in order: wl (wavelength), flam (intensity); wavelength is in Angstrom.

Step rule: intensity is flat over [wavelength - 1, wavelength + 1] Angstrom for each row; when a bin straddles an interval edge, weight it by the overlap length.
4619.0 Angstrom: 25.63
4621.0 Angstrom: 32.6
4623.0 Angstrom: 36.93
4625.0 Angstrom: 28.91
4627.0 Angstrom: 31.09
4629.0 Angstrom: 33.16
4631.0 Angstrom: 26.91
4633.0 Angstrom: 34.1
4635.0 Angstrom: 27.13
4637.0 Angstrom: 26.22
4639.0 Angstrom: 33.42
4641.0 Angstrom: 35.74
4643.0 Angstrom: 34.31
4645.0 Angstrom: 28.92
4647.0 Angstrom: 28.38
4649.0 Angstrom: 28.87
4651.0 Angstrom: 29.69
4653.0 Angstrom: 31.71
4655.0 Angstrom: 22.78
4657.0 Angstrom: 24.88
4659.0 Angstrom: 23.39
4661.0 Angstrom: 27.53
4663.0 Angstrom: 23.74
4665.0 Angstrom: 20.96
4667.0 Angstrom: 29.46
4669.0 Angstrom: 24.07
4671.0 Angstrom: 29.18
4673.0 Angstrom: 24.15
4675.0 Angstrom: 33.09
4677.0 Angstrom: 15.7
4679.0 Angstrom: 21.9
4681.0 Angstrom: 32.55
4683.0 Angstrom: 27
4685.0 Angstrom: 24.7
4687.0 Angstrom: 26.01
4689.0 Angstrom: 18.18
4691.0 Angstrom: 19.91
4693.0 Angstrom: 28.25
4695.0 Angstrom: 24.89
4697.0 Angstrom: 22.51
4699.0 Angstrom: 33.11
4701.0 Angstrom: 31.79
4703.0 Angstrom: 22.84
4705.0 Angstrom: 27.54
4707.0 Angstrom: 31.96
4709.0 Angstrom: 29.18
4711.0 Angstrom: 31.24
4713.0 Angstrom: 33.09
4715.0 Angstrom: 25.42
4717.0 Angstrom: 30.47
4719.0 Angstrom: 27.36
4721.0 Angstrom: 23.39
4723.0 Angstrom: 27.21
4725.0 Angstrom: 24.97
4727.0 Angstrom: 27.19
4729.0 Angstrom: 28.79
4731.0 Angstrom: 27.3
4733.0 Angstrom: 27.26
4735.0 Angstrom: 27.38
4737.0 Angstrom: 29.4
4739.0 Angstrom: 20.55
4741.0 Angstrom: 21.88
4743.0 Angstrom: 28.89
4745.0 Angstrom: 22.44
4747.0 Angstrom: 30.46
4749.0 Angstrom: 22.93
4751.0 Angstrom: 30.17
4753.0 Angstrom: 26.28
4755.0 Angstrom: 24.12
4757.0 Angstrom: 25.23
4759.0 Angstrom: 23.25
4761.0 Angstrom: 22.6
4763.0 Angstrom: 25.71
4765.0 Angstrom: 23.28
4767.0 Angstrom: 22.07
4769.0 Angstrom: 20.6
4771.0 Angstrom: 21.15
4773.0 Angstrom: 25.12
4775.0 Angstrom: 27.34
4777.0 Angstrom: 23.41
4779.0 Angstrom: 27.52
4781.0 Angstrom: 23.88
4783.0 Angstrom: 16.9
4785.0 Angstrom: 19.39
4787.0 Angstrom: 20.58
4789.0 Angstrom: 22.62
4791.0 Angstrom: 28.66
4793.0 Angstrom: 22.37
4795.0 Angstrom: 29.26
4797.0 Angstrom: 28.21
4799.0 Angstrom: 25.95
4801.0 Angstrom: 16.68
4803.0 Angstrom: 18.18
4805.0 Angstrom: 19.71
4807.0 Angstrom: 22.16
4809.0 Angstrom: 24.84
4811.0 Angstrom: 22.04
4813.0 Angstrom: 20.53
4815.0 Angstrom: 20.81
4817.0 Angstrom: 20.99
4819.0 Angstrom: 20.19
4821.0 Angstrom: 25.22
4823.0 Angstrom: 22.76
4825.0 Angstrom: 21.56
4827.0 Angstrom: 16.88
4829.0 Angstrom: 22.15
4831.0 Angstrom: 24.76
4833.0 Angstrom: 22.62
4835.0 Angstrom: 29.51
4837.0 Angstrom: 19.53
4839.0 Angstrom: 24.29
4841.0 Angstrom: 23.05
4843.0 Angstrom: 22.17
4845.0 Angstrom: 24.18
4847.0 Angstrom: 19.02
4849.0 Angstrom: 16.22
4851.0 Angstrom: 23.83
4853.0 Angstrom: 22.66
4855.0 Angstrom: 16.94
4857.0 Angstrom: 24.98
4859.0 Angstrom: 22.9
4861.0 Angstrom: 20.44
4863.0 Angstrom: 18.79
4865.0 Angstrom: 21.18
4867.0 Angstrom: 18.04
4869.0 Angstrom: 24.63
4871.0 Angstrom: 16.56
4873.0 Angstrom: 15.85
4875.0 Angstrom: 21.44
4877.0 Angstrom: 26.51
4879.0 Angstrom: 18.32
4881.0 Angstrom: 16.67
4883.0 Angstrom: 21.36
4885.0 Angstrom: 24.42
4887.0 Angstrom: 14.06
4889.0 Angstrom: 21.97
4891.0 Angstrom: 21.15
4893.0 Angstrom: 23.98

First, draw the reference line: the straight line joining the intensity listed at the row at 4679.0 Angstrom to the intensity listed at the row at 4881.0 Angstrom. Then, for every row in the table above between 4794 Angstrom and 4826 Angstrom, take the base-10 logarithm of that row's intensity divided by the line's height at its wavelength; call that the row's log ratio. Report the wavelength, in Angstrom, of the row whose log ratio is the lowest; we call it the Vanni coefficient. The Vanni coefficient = 4801.0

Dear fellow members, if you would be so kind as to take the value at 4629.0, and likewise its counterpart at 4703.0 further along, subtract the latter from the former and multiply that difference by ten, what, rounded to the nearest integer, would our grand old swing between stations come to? 103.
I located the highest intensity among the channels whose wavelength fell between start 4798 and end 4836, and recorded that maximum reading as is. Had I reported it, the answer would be 29.51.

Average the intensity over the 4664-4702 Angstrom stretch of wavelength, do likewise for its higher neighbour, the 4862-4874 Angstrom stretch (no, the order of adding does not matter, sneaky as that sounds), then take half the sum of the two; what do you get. 22.4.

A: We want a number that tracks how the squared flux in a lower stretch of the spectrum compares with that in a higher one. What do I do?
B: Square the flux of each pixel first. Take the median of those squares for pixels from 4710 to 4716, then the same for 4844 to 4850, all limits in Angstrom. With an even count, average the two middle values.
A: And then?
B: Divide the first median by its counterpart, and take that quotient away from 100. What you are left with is 97.3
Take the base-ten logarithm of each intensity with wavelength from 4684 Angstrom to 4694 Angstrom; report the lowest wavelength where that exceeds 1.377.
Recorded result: 4685.0 Angstrom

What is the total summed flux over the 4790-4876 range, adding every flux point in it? 943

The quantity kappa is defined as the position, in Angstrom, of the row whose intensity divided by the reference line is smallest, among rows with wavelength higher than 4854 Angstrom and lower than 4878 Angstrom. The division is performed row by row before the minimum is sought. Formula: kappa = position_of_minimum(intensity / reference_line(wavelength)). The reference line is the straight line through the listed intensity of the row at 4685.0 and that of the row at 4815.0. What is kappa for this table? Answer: 4873.0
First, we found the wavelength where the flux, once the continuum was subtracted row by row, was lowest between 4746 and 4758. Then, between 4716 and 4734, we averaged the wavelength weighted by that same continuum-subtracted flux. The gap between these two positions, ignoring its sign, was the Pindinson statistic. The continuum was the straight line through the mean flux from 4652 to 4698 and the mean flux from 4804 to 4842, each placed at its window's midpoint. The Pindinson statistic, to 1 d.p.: 24.0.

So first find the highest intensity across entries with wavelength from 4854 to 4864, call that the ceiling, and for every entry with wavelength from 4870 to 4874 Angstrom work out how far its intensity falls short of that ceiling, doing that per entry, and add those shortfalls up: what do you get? 18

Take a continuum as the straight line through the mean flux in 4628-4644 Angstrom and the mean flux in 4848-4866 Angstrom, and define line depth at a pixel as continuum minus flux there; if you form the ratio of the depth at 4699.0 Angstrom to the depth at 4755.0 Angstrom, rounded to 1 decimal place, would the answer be -2.9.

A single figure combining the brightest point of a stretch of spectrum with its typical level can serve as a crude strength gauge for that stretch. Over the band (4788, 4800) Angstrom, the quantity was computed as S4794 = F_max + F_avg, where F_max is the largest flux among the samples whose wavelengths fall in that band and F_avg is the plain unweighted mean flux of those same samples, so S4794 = 55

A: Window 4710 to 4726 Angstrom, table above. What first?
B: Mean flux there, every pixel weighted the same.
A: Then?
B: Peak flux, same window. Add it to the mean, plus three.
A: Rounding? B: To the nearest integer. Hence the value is 64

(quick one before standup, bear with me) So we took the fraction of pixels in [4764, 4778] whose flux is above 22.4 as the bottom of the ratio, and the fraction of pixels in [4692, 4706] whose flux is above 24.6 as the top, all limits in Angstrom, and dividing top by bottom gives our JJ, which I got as 1.25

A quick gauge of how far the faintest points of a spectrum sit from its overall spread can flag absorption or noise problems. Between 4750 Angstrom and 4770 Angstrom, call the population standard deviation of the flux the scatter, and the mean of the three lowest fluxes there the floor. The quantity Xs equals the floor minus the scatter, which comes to 19.2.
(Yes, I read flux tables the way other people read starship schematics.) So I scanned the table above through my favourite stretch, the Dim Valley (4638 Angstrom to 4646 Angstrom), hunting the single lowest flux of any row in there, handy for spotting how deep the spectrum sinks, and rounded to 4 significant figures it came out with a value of 28.92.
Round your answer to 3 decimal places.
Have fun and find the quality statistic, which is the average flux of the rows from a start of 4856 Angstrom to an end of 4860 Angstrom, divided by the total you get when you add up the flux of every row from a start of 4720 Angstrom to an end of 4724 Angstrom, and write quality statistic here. 0.473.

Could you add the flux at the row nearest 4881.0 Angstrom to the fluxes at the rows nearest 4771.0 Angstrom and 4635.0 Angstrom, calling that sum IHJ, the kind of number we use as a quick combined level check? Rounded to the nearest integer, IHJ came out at 65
